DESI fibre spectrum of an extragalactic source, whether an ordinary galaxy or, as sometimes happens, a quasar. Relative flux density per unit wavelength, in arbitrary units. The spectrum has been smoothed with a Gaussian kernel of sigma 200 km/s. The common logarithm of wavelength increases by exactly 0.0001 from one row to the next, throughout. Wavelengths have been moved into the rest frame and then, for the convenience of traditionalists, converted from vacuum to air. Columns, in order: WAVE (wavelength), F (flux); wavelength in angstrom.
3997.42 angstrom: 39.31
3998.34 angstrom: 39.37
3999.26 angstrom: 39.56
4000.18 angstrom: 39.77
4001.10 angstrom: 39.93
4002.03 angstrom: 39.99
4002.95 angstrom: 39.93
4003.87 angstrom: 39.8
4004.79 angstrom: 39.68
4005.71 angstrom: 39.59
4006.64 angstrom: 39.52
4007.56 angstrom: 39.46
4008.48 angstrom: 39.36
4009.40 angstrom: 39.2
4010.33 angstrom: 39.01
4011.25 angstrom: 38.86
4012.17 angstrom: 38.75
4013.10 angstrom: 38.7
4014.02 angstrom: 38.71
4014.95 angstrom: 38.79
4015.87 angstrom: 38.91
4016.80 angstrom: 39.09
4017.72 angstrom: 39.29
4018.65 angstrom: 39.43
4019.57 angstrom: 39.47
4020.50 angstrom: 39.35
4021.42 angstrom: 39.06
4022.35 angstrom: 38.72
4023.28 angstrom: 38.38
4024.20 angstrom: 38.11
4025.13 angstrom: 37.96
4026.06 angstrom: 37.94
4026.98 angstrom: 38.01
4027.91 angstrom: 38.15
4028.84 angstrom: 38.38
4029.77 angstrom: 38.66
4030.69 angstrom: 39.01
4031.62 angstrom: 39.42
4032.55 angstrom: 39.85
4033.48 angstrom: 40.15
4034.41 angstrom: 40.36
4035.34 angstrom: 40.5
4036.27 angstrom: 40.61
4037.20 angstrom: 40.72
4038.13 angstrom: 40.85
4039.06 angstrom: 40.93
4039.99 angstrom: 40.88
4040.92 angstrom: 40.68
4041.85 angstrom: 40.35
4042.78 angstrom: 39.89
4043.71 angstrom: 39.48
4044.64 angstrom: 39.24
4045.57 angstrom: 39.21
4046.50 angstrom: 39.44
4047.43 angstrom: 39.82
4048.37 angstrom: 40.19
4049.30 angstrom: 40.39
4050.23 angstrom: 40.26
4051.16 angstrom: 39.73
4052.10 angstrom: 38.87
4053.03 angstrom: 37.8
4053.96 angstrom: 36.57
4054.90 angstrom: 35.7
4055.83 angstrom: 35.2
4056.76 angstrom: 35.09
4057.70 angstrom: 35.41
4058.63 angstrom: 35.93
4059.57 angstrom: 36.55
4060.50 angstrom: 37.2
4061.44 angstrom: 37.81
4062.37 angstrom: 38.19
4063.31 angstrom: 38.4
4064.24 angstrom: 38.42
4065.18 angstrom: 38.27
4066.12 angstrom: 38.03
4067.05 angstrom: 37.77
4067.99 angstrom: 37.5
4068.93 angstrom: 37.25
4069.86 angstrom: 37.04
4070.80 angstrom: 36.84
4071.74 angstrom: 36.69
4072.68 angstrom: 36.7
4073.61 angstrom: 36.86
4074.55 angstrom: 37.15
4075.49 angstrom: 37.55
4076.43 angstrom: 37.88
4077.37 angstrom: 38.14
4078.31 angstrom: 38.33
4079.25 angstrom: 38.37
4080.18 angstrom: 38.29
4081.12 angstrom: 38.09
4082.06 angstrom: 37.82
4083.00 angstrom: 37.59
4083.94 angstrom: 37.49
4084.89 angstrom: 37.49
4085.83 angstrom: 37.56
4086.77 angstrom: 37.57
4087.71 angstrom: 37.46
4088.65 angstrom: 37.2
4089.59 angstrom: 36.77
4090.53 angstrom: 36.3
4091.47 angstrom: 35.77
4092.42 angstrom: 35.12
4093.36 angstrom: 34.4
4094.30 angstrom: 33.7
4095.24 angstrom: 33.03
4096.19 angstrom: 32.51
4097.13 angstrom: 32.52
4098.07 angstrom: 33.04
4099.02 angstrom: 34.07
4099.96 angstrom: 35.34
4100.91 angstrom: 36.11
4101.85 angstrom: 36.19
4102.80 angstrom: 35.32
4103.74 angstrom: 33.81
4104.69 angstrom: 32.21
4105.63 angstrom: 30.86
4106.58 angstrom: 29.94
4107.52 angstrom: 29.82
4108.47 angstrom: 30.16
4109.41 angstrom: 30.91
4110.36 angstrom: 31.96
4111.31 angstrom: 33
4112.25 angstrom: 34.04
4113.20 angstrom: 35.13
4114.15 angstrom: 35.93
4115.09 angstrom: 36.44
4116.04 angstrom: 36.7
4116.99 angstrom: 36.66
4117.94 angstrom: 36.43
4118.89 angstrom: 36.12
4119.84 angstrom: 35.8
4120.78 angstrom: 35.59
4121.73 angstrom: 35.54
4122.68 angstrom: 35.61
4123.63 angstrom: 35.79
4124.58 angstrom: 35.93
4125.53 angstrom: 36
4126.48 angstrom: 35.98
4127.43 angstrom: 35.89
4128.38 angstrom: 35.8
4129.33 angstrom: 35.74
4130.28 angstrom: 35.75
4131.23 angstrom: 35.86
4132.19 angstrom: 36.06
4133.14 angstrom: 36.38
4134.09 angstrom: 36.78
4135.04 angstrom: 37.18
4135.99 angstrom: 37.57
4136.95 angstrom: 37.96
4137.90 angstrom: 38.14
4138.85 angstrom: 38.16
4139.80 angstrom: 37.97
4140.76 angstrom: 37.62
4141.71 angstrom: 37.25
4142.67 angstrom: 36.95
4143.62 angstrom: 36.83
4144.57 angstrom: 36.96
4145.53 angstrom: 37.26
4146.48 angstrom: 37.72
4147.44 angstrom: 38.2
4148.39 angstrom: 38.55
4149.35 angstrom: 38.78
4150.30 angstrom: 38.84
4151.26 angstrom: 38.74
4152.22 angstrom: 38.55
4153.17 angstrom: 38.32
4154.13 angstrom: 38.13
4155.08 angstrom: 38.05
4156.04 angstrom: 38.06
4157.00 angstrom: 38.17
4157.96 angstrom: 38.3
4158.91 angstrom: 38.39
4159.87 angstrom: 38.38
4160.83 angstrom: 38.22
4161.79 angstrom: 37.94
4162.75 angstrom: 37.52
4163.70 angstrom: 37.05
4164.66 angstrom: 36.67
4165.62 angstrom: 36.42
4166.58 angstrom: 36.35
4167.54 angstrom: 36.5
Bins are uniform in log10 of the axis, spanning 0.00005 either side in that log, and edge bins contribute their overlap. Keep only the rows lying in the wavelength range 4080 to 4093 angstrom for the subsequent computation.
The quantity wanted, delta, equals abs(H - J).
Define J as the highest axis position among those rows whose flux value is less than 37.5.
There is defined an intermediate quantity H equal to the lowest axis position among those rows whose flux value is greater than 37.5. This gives 12.2 angstrom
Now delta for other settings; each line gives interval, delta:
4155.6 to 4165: 8.6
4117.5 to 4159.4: 9.5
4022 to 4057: 34.4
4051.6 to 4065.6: 8.4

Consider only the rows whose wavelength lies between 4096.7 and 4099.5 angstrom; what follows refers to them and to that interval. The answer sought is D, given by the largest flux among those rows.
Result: 34.07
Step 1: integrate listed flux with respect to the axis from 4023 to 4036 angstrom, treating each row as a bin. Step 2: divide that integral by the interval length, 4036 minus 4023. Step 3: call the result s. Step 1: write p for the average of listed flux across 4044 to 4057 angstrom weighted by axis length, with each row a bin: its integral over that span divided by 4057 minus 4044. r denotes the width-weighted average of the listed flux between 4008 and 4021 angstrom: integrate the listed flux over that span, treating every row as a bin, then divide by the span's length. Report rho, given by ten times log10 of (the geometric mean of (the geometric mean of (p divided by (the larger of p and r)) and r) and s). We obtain 11.9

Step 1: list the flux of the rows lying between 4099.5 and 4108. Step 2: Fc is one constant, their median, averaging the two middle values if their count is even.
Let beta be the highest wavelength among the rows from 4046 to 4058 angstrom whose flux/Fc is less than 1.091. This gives 4057.70 angstrom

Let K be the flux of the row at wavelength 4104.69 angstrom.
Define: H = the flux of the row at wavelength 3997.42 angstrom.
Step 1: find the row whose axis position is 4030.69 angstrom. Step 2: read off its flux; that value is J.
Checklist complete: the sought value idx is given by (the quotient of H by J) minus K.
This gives -31.2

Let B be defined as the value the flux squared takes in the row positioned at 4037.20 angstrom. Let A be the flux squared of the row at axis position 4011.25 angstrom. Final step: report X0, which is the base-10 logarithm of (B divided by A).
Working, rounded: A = 1510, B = 1658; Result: 0.04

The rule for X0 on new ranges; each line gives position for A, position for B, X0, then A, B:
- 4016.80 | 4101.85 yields -0.07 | 1528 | 1310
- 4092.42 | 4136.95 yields 0.07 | 1233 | 1441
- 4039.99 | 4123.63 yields -0.12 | 1671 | 1281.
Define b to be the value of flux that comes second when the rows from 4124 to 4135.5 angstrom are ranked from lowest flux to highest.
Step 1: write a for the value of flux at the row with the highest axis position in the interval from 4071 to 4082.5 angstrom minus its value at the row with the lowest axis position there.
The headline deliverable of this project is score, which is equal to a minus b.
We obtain -34.6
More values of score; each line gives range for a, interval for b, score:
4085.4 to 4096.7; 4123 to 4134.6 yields -40.8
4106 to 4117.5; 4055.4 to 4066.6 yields -28.5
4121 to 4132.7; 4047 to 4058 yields -34.7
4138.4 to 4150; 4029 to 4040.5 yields -38.4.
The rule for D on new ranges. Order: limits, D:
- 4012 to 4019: 39.43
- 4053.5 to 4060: 36.57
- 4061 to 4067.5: 38.42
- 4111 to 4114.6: 35.93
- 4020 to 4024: 39.35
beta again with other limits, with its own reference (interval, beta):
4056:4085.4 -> 4073.61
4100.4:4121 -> 4120.78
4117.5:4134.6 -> 4134.09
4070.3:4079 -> 4073.61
